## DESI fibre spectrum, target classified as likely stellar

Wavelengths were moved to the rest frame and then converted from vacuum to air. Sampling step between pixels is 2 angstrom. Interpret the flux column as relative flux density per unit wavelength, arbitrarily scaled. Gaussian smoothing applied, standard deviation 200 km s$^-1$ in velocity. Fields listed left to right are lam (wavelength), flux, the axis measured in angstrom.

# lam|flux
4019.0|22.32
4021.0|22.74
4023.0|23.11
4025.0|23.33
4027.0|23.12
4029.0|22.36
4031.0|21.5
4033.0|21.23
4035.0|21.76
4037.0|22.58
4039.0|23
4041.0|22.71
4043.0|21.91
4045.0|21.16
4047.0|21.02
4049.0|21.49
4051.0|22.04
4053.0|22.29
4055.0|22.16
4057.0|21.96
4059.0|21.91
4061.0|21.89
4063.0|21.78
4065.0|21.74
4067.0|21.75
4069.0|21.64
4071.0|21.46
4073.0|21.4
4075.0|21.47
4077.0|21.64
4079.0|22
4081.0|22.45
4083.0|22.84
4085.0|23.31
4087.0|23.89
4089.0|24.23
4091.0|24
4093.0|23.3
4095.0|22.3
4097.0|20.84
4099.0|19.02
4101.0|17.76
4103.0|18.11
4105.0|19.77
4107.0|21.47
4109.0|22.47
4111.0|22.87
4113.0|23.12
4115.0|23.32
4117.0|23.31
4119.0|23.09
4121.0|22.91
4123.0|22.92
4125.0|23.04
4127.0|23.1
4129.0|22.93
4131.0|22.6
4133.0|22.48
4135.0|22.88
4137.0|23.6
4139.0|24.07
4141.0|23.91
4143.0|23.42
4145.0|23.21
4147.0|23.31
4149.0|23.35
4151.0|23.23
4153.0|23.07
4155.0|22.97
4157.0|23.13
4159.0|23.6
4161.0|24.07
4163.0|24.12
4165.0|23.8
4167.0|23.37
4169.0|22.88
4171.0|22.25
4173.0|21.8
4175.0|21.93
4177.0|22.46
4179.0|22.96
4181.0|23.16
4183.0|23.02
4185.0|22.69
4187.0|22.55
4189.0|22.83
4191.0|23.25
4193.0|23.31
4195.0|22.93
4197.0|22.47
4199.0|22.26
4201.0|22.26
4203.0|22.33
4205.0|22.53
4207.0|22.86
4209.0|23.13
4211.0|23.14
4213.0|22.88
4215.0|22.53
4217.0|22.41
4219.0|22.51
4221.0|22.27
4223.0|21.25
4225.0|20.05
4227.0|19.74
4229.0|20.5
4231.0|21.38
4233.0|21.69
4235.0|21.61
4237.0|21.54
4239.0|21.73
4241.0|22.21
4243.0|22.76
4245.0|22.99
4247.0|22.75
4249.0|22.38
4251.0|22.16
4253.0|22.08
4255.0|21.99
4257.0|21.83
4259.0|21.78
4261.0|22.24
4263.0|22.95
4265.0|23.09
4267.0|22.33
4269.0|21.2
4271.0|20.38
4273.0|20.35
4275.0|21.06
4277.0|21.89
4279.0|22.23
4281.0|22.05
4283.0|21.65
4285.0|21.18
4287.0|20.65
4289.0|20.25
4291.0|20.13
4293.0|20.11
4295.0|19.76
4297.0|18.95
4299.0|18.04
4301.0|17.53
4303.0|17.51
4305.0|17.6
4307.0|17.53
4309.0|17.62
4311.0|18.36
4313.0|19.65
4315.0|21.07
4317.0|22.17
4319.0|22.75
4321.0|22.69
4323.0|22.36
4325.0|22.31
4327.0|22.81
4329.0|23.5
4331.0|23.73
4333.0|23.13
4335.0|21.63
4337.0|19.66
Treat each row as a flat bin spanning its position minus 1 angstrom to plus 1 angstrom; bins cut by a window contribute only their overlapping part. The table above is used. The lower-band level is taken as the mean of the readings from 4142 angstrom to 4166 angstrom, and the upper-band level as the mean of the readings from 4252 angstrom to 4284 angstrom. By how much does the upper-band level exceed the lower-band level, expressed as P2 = -1.6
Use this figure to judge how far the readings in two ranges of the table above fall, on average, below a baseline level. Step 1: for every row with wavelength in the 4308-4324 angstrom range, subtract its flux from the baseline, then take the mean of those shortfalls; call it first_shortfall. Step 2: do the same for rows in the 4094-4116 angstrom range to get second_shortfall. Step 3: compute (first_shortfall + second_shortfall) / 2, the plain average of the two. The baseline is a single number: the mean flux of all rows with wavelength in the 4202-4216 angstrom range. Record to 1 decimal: 1.9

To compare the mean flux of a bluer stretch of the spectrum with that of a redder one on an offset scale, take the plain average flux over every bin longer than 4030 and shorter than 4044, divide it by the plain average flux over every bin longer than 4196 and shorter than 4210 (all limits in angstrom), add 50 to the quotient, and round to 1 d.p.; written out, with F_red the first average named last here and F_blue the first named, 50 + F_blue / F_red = 51.0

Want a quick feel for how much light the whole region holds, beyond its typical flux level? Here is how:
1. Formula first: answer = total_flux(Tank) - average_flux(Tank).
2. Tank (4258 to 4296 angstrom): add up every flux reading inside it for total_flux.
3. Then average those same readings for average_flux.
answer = 384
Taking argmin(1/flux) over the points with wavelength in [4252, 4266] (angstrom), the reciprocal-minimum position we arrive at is 4265.0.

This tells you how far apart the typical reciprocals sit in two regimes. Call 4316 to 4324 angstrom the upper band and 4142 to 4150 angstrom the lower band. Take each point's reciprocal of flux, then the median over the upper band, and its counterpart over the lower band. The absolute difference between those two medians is 0.0015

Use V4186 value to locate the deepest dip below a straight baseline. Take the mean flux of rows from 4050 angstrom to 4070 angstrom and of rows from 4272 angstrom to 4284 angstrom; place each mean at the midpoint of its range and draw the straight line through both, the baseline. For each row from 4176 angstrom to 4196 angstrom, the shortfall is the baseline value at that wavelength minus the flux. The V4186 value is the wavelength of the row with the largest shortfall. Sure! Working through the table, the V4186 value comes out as 4177.0 angstrom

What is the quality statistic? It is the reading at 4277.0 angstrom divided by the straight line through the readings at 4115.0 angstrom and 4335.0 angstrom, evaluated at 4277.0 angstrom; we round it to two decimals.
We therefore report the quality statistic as 0.99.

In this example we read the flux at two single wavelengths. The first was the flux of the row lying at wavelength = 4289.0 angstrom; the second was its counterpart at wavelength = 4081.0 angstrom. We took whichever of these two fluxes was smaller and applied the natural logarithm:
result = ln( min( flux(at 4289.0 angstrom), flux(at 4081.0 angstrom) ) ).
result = 3.01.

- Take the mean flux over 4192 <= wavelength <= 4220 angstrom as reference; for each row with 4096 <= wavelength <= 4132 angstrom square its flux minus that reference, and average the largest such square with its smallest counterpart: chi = 12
